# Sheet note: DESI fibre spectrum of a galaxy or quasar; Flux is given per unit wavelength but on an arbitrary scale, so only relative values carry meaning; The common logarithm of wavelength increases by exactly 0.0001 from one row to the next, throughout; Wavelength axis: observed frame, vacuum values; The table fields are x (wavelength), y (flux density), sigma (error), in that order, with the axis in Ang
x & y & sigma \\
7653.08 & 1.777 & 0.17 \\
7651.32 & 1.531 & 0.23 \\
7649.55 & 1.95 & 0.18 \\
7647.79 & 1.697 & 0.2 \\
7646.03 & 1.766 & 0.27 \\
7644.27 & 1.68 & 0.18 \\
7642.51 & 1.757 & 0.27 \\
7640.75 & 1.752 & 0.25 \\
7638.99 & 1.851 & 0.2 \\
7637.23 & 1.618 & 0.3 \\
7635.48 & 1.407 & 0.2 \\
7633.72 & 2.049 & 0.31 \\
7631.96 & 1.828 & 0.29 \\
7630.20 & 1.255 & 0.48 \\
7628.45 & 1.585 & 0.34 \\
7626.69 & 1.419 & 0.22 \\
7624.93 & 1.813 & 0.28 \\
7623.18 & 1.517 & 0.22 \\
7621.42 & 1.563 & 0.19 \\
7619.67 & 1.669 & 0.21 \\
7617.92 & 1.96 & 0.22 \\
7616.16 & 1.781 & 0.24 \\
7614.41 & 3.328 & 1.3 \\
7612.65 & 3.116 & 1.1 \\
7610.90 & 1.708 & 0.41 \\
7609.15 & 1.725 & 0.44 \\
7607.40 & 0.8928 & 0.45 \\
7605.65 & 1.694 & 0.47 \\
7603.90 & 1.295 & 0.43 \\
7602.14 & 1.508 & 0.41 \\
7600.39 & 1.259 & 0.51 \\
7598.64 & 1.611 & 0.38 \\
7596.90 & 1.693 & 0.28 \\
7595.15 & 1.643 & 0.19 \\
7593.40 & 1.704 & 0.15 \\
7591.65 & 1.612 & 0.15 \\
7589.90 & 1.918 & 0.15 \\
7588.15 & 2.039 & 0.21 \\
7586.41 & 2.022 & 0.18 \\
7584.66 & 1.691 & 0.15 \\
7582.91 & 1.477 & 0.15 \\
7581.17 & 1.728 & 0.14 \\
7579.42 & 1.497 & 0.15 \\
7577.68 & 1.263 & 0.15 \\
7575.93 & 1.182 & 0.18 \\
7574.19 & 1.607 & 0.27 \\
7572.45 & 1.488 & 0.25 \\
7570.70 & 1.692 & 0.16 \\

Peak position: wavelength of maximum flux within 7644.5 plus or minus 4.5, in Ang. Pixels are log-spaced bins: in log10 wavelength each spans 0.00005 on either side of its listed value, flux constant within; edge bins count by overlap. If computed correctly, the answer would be 7646.03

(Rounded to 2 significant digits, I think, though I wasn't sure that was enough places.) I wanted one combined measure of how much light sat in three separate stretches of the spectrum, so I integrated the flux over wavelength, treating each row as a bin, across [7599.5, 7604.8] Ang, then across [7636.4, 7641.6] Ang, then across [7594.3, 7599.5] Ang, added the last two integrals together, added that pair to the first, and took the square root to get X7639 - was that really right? 5.0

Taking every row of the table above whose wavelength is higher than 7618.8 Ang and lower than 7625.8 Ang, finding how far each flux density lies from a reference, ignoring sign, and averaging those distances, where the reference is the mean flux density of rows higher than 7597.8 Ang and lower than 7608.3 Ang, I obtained 0.26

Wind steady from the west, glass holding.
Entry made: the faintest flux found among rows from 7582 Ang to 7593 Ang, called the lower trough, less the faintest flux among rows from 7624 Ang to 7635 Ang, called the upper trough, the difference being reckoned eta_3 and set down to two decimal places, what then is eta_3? 0.22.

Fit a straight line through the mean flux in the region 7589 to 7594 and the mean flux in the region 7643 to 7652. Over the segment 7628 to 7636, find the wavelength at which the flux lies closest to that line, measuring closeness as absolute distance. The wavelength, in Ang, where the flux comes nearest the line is 7631.96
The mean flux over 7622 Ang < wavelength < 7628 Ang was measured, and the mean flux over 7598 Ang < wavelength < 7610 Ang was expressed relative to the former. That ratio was 0.90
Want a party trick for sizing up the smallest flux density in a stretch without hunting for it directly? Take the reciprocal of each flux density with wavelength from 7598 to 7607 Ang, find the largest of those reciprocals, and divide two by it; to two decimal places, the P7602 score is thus 2.52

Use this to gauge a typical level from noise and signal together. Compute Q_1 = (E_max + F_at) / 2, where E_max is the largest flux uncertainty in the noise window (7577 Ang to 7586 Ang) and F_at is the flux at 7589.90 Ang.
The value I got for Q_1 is 1.03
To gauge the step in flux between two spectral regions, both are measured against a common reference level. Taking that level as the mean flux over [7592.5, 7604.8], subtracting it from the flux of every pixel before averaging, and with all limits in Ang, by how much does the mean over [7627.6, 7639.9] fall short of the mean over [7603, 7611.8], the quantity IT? -0.19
